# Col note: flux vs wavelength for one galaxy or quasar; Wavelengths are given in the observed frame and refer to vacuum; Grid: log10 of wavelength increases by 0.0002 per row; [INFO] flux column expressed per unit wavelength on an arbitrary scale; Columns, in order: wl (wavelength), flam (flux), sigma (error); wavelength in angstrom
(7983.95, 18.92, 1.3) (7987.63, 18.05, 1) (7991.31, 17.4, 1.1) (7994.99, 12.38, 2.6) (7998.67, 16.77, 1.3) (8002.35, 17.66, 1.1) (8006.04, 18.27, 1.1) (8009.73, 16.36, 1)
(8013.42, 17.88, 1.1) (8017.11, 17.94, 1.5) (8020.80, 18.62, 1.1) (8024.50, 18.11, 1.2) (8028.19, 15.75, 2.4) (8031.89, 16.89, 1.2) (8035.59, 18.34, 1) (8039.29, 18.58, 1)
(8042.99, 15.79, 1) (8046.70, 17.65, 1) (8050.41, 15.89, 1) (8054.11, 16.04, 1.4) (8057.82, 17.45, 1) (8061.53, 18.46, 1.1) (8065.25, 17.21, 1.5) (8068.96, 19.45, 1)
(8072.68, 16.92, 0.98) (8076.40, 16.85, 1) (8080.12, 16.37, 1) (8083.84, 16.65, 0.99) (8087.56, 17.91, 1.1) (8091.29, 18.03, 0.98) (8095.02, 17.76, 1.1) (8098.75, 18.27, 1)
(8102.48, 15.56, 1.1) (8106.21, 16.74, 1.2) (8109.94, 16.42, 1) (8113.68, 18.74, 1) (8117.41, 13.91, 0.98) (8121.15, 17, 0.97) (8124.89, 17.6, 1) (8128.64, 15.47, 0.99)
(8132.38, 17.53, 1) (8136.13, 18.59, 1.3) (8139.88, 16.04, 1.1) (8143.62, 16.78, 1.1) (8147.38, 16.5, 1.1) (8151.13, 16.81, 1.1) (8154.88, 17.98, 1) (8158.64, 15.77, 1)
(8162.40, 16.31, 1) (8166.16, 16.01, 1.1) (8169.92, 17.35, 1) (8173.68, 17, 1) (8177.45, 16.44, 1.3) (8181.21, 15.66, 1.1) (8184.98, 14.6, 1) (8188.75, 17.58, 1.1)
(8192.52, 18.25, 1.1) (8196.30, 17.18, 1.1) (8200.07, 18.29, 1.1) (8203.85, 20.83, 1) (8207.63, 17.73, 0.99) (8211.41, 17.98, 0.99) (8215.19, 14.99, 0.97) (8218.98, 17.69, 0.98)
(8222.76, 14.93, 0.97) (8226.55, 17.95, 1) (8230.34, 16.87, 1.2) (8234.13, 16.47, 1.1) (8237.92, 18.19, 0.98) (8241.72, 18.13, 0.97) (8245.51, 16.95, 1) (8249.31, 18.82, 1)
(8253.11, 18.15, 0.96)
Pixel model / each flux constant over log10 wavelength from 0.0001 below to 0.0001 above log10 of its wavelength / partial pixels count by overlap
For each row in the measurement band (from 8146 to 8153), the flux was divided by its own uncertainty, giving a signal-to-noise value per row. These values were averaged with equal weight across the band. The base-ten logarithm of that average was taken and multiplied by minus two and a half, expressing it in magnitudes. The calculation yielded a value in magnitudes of -2.95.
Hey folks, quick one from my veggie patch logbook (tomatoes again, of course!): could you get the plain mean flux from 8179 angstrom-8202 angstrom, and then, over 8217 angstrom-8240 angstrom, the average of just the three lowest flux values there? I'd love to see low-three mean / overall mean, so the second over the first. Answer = 0.95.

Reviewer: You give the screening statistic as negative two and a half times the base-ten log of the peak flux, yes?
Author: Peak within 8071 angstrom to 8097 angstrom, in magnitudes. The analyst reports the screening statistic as -3.14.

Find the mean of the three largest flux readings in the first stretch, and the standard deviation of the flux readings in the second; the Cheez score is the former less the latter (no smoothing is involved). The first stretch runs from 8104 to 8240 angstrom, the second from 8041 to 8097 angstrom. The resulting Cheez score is 18.4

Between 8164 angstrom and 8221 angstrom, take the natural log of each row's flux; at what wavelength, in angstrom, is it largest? 8203.85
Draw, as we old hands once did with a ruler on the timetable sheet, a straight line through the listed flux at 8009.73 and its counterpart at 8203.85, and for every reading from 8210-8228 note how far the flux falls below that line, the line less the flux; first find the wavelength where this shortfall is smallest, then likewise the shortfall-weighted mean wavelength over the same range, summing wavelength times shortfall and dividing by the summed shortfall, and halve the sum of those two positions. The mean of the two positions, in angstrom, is 8215.3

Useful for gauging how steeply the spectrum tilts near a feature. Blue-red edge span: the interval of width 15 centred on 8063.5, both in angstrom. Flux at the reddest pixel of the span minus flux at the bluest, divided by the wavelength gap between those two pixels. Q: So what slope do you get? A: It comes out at 0.2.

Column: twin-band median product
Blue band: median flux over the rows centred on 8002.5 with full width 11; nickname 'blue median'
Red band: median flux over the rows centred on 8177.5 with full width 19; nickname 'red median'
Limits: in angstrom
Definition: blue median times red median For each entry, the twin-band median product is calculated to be 290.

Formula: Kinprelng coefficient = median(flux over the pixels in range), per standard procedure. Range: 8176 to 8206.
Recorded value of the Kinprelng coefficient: 17.4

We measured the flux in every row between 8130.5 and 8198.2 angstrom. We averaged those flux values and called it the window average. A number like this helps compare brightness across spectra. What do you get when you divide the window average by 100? 0.1680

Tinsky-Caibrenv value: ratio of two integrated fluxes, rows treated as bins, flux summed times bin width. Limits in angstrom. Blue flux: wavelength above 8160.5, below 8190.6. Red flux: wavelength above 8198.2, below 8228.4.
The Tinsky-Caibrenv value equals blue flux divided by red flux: 0.93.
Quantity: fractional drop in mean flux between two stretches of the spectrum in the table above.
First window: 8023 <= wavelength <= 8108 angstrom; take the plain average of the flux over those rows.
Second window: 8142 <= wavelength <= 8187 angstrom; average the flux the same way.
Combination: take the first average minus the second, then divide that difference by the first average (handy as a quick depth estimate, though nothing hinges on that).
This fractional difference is 0.047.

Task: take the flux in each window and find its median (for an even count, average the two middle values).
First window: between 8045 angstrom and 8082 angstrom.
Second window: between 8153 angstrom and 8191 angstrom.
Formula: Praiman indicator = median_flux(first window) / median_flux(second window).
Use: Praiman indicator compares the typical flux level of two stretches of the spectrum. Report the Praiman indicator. 1.04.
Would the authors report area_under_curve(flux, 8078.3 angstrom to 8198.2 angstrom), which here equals 2019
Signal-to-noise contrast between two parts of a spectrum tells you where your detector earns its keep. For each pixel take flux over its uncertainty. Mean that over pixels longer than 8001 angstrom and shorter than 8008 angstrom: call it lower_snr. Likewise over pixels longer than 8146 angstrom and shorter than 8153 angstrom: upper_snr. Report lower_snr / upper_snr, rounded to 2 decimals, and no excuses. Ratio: 1.08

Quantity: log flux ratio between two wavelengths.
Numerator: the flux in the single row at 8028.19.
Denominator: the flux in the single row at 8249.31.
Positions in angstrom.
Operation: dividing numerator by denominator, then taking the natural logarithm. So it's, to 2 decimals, -0.18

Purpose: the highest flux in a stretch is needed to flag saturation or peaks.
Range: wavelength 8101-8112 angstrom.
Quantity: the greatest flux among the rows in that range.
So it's 16.74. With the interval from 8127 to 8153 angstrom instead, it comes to 18.59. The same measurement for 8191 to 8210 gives 20.83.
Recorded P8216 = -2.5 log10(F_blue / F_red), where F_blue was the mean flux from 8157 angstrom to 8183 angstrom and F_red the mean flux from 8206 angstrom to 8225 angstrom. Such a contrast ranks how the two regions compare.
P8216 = 0.020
